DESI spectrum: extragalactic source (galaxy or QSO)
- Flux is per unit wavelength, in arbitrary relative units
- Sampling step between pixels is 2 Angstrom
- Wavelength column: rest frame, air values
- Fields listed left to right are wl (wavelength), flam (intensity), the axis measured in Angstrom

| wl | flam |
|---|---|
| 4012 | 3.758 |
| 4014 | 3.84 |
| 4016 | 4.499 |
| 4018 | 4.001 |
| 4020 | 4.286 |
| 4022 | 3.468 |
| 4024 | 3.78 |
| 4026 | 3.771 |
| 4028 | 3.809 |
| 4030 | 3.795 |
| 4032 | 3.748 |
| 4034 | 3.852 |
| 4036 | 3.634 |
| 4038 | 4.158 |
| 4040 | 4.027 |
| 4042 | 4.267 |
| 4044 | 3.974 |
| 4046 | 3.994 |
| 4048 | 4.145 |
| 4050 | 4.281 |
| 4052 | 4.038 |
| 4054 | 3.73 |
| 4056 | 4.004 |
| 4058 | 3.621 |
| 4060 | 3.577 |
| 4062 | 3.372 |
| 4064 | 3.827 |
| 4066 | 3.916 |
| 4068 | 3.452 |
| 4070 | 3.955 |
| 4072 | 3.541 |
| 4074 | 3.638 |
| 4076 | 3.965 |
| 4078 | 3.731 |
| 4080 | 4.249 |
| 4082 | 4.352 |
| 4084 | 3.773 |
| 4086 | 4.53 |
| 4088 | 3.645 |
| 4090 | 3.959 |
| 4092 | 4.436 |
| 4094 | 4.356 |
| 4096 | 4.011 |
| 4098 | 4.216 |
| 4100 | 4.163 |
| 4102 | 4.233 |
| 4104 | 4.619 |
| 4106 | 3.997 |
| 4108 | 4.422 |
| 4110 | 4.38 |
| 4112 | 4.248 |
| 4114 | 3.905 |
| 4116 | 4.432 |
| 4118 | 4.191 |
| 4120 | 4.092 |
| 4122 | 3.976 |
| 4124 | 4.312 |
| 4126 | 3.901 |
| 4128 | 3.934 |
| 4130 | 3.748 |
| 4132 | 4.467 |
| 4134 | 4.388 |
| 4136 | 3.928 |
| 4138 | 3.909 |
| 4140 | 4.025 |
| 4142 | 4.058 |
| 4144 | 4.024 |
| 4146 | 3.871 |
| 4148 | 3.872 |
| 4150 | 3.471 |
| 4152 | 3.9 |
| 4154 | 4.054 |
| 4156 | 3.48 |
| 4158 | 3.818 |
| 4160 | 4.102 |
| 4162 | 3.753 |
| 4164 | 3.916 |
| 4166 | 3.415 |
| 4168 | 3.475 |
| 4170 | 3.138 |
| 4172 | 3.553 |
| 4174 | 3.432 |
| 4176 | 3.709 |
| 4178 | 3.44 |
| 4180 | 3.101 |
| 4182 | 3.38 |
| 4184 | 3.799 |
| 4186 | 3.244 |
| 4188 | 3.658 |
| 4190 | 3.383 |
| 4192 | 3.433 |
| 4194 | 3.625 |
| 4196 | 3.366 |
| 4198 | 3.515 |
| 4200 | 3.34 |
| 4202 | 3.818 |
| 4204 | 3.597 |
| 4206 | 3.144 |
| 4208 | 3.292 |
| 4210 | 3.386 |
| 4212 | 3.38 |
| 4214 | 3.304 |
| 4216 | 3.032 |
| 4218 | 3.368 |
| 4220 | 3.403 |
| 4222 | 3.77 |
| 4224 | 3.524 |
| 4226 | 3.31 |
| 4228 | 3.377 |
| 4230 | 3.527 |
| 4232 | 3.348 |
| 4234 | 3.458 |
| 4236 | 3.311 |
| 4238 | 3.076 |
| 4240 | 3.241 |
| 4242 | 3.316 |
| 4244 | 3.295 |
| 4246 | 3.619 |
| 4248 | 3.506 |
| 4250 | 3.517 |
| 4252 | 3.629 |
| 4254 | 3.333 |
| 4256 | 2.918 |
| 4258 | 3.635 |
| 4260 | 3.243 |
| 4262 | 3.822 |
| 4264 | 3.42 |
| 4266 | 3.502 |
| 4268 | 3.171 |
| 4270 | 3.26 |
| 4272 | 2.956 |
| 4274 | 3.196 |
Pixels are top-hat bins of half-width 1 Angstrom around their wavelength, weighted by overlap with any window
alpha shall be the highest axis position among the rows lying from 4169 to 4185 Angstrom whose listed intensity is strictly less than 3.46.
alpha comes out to 4182 Angstrom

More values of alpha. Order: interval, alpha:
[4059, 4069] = 4068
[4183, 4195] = 4192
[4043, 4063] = 4062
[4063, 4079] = 4068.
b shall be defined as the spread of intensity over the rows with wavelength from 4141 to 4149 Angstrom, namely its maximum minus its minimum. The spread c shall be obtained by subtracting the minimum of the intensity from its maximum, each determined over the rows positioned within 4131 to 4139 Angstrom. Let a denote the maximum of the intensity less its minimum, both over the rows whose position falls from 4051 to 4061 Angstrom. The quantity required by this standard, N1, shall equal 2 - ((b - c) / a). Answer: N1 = 2.8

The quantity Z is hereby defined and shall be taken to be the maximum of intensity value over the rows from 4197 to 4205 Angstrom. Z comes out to 3.818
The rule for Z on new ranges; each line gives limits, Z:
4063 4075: 3.955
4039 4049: 4.267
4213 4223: 3.77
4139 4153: 4.058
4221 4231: 3.77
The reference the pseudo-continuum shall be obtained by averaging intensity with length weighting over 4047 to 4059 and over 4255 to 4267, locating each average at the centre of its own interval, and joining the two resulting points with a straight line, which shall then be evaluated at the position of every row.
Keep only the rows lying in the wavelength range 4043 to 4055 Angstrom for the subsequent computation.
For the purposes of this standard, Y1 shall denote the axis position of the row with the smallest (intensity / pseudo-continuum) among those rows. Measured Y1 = 4054 Angstrom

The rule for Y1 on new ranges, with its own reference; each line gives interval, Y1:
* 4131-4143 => 4138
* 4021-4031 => 4022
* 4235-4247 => 4238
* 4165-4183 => 4180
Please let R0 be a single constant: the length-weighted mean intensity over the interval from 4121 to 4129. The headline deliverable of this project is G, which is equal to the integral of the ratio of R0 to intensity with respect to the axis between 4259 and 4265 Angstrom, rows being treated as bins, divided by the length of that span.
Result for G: 1.16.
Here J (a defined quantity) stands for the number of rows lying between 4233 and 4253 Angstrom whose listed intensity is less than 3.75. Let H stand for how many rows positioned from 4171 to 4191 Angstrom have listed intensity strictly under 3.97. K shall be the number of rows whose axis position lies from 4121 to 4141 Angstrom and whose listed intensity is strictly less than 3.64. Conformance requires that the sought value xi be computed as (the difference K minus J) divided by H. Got -1.0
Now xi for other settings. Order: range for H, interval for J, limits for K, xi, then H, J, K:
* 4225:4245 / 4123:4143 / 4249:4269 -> 0.8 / 10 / 1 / 9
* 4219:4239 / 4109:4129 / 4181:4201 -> 0.8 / 10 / 0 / 8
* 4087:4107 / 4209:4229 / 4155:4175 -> -1.5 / 2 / 9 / 6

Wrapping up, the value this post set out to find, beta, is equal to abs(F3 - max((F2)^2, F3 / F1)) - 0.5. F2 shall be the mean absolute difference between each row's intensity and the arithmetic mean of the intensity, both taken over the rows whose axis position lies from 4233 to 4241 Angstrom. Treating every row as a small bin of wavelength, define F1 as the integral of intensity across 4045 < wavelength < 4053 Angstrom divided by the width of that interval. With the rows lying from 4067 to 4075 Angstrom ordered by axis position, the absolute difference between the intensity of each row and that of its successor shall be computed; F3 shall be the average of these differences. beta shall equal -0.244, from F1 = 4.1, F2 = 0.11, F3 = 0.34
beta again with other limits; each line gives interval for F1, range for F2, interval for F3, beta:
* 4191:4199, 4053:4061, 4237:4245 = -0.438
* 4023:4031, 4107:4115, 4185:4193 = -0.319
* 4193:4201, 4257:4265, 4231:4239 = -0.383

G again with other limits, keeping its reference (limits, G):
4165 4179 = 1.17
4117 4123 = 0.99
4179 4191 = 1.18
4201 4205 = 1.09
